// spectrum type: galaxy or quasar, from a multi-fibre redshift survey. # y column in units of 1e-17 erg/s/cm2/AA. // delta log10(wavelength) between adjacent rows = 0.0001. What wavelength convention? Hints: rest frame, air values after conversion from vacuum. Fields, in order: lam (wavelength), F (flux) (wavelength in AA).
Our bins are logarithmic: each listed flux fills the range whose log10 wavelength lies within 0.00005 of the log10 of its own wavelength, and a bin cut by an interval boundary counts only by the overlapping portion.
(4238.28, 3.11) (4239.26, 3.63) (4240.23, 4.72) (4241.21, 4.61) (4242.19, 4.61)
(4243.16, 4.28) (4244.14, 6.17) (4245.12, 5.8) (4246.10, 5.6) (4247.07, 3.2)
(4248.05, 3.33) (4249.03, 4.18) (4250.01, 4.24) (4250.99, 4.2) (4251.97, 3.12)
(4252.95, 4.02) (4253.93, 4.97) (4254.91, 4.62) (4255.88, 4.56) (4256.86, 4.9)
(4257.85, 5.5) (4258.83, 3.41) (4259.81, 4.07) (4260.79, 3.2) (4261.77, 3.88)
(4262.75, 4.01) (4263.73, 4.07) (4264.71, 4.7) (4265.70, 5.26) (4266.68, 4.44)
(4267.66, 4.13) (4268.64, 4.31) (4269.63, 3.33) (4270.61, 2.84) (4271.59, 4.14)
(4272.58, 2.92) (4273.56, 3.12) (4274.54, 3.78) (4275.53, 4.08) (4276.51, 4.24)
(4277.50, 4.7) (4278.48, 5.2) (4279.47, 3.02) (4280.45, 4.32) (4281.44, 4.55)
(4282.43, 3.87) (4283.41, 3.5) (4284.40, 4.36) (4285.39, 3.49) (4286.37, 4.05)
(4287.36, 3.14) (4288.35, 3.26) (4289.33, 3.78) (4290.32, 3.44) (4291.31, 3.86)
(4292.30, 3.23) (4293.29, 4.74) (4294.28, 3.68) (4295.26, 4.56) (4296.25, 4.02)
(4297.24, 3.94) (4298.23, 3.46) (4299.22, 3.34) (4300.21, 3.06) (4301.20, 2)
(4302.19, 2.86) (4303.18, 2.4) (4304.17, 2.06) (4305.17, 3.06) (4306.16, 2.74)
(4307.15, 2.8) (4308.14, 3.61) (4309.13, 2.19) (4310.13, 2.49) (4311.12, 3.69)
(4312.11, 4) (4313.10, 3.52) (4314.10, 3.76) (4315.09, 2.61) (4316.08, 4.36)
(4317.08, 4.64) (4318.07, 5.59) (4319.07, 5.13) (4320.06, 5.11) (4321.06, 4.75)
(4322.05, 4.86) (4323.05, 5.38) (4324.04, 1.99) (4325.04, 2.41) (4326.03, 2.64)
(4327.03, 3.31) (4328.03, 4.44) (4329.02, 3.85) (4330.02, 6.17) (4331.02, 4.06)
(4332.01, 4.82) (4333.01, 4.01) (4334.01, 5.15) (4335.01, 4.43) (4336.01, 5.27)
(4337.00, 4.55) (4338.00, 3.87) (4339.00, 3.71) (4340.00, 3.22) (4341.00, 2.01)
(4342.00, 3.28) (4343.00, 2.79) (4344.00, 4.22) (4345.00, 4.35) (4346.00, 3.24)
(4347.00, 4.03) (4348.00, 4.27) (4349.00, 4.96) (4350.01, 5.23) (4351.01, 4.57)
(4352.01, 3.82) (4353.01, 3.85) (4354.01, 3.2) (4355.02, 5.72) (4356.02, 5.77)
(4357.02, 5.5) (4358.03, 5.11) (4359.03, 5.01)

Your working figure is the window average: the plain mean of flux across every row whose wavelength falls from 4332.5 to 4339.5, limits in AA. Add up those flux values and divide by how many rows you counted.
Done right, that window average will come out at 4.43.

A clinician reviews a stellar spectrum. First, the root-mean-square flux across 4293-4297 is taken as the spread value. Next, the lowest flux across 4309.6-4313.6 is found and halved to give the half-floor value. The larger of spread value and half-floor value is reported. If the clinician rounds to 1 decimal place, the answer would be 4.3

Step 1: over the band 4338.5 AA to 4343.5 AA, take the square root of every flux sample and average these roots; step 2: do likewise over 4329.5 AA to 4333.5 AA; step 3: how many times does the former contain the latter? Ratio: 0.79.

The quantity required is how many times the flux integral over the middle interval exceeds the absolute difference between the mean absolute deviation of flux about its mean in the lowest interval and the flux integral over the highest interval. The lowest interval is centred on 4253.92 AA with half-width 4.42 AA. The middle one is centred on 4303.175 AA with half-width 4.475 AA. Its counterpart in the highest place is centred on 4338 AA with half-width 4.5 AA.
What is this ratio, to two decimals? 0.69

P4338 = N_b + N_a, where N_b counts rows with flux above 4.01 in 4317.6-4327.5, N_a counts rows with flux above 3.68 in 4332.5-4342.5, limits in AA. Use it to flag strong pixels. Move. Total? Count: 13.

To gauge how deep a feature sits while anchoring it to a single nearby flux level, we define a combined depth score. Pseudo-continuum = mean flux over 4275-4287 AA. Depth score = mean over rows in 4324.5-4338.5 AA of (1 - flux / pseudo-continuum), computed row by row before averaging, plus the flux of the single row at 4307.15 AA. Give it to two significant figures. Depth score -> 2.8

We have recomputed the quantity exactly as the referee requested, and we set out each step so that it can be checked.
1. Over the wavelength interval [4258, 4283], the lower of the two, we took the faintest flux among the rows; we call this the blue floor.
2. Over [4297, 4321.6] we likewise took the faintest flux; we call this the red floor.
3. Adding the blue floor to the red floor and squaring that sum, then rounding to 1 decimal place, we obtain 23.4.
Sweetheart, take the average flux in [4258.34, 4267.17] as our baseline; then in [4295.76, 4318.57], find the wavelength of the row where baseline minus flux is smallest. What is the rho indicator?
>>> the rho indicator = 4318.07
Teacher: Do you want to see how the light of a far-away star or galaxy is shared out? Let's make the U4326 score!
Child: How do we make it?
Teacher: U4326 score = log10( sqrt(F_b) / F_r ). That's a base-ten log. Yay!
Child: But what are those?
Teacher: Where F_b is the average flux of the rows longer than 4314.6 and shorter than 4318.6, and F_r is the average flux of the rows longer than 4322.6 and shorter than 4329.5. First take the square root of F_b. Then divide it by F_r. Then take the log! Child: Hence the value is -0.22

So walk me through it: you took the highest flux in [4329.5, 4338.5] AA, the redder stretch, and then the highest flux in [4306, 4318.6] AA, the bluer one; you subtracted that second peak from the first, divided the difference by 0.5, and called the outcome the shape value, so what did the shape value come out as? 1.2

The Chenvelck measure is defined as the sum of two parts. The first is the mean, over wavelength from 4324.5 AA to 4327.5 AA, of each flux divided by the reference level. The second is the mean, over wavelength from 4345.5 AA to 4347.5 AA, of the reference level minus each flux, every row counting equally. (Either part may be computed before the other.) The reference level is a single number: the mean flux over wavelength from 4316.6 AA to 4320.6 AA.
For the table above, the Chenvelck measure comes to 2.0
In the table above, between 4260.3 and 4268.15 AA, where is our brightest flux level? 4265.70 AA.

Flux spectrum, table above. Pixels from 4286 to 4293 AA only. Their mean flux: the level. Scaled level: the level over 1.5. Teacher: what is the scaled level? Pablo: 2.4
